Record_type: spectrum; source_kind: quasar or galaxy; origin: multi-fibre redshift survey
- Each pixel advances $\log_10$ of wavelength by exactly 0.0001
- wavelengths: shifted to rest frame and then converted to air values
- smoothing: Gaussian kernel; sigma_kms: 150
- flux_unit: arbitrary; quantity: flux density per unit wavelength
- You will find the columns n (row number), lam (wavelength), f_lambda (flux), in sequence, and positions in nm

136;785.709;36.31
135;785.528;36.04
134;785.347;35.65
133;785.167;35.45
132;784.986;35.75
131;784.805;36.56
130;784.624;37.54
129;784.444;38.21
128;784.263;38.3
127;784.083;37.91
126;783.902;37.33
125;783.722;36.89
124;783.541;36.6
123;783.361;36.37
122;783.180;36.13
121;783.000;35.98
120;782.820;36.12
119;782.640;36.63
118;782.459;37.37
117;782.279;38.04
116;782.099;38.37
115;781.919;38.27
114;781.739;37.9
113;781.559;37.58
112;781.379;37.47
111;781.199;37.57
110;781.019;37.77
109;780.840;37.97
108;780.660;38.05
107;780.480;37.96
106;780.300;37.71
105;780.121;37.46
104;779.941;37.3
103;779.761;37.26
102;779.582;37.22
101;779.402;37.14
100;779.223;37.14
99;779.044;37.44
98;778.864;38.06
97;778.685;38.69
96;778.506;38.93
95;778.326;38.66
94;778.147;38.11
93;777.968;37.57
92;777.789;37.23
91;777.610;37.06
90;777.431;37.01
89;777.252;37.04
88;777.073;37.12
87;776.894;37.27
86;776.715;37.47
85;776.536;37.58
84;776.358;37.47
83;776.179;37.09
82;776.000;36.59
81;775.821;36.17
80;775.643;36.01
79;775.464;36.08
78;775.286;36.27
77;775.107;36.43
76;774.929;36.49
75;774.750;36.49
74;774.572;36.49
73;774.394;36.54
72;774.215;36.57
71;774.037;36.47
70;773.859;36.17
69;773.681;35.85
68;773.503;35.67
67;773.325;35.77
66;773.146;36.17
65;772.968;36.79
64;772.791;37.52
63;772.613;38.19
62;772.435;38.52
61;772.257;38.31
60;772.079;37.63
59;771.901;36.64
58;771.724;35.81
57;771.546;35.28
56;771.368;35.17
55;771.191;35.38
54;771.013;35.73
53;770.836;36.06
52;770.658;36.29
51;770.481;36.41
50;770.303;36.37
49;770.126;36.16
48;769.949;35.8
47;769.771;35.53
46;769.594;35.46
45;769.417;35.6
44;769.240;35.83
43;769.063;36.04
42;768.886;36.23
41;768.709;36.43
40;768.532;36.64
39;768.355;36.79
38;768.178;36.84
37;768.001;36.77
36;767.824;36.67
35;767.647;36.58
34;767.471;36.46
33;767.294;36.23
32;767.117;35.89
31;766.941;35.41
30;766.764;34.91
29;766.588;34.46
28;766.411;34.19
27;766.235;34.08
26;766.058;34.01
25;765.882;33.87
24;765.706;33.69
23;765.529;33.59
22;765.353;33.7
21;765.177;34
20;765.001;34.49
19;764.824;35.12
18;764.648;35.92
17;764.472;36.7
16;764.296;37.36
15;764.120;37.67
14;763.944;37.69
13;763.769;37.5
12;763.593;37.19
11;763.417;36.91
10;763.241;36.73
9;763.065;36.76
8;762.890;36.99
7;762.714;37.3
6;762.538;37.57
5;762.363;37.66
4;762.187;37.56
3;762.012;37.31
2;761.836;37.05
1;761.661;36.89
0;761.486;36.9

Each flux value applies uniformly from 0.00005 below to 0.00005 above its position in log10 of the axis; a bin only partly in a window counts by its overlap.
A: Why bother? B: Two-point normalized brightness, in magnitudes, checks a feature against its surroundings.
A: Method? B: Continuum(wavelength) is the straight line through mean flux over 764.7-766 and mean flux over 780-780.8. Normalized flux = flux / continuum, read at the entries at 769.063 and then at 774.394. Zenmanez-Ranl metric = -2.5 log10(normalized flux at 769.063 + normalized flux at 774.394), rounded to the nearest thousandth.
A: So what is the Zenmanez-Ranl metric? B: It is -0.772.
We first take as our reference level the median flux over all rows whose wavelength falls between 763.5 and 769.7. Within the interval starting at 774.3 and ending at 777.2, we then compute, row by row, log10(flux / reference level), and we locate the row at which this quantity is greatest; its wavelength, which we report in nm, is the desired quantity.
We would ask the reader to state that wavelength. 776.536 nm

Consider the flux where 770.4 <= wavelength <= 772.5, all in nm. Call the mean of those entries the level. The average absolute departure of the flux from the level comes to 0.89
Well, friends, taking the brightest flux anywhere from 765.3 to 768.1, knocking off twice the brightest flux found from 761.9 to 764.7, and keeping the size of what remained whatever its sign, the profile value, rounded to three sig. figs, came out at 38.6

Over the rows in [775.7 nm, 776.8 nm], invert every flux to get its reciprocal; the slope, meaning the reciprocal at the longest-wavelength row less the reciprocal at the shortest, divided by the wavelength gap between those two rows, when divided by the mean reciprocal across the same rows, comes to -0.040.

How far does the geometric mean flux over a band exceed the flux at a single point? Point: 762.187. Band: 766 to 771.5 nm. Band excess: -1.7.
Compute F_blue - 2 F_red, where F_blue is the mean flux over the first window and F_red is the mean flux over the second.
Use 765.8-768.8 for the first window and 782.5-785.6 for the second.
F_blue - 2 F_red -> -37.7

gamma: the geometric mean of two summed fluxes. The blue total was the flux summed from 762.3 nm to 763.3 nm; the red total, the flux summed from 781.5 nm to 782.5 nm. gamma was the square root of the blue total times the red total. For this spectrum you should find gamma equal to 225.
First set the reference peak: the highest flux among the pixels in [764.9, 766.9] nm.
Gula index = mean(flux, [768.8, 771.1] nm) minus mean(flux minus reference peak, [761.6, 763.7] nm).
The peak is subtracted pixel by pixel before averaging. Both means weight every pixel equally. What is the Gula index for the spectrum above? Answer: 33.7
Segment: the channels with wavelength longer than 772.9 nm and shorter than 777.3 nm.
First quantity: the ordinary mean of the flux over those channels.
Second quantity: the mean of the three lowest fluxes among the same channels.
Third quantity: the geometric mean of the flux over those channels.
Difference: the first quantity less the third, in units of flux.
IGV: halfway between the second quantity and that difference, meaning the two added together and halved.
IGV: 17.9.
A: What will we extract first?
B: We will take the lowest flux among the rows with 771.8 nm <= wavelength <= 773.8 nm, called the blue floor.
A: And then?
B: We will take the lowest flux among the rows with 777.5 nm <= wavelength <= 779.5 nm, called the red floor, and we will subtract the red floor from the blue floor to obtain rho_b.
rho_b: -1.4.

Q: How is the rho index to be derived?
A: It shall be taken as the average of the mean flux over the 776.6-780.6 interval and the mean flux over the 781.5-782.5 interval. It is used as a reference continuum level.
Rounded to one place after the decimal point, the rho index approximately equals 37.8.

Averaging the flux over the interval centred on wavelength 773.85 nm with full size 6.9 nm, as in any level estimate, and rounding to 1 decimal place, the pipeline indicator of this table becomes 36.6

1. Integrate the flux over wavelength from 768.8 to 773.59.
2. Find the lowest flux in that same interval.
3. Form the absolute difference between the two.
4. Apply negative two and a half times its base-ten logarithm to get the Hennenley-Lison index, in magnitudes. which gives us -5.36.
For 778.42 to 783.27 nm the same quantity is -5.41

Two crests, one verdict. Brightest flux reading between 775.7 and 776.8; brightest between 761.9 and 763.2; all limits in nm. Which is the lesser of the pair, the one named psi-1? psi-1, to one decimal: 37.6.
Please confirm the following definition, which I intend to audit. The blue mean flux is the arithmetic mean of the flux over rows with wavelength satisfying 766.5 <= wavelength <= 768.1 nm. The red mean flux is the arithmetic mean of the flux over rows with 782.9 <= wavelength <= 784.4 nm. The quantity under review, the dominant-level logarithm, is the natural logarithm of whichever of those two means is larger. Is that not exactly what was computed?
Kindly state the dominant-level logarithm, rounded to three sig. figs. 3.61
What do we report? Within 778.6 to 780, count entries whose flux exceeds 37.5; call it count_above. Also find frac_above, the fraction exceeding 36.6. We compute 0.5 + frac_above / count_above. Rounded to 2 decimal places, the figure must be 1.00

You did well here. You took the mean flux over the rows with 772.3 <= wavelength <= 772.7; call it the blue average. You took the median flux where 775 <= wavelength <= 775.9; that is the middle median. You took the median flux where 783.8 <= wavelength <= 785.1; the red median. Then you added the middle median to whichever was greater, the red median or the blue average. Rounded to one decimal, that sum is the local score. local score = 74.5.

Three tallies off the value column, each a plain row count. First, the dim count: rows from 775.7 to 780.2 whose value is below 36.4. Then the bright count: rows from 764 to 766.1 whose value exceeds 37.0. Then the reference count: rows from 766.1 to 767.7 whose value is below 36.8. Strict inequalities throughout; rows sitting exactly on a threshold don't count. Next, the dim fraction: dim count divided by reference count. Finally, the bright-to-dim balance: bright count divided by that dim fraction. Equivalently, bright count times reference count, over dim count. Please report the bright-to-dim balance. 18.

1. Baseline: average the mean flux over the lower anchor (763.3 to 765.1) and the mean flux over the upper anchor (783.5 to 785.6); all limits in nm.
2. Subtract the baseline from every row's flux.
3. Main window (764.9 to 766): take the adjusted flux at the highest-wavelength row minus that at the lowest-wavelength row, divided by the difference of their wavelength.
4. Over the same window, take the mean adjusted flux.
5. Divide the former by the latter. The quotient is 0.25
